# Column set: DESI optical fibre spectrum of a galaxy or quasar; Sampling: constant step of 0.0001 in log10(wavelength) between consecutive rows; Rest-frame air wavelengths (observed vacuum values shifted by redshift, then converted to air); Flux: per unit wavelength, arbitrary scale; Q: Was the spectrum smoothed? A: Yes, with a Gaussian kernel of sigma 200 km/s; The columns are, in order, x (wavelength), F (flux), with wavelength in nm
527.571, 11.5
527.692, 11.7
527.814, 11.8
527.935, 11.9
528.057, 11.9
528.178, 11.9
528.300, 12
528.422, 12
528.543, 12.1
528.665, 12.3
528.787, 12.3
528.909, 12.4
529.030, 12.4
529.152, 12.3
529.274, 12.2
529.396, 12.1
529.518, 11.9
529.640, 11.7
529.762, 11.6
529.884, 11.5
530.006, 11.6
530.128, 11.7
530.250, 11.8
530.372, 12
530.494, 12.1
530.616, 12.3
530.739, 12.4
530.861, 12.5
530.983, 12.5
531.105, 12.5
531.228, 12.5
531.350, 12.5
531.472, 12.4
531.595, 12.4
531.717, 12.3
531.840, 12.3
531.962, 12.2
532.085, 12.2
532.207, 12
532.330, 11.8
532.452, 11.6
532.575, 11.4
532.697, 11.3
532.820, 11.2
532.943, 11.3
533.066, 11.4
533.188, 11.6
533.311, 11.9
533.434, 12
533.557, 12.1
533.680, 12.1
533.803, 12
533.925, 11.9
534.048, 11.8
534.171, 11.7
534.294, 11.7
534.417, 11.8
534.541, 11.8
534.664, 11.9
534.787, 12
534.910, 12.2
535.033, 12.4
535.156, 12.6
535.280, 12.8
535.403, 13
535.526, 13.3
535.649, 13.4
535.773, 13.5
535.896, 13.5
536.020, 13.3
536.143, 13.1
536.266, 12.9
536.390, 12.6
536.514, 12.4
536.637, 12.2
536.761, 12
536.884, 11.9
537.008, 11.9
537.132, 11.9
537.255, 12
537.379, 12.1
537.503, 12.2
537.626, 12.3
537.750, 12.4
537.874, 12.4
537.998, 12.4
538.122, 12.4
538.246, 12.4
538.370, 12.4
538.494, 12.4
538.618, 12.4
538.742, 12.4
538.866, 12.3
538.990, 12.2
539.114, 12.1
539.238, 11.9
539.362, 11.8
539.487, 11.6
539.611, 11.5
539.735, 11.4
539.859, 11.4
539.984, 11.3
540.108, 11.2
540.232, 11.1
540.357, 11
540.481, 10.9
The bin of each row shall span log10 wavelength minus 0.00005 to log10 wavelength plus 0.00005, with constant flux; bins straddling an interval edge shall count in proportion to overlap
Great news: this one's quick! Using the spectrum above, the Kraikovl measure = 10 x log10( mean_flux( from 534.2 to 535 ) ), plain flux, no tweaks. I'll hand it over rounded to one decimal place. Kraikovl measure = 10.8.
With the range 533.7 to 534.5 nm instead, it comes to 10.7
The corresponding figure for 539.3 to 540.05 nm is 10.6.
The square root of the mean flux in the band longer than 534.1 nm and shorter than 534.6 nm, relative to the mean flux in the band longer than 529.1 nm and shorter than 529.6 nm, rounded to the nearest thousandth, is 0.283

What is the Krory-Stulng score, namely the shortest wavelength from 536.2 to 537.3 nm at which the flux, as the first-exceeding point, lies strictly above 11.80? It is 536.266 nm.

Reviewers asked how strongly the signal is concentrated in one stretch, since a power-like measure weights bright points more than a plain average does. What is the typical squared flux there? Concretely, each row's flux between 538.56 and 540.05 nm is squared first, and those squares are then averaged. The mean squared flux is 141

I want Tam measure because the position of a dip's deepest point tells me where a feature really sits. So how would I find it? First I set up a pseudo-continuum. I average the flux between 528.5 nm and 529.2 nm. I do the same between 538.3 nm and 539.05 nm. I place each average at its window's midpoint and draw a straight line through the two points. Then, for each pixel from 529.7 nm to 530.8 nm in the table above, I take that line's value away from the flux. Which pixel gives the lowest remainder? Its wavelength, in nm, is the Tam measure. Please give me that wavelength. 529.884 nm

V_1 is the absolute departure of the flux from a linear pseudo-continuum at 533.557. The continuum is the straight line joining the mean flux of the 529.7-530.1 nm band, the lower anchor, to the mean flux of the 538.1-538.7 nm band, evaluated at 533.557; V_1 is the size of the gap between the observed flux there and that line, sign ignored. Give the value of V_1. 0.17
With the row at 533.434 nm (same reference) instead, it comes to 0.08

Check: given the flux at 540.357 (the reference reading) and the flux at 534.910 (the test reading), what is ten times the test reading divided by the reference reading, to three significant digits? 11.1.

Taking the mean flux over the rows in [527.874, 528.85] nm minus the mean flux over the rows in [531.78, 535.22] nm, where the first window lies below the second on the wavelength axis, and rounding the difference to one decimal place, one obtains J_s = 0.2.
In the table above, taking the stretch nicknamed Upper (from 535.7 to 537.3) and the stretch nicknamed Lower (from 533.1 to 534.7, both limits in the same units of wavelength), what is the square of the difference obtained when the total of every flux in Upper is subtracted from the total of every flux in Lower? 79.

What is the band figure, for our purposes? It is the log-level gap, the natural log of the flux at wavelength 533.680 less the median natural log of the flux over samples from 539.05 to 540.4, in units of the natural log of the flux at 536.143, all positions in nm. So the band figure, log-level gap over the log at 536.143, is 0.02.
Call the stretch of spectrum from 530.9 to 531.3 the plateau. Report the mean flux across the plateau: 12.5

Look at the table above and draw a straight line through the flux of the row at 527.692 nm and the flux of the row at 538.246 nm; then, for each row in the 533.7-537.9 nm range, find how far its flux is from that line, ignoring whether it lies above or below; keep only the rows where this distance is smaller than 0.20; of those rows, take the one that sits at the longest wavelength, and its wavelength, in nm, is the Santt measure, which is 537.874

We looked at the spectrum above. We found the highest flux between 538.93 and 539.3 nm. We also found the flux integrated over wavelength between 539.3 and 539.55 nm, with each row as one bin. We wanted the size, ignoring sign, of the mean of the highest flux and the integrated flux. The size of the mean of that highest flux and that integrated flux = 7.6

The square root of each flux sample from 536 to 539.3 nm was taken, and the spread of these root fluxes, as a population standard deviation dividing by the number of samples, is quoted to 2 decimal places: 0.05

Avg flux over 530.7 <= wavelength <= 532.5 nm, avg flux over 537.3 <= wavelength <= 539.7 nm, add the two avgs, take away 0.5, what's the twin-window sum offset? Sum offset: 24.0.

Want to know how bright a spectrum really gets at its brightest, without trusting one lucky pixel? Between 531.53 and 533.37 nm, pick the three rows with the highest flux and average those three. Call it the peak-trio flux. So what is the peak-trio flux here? 12.3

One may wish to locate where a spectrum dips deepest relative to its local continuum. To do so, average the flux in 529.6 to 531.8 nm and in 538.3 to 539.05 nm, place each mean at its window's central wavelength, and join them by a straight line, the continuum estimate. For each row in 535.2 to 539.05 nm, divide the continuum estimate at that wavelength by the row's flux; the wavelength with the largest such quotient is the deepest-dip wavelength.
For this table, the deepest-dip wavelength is 537.132 nm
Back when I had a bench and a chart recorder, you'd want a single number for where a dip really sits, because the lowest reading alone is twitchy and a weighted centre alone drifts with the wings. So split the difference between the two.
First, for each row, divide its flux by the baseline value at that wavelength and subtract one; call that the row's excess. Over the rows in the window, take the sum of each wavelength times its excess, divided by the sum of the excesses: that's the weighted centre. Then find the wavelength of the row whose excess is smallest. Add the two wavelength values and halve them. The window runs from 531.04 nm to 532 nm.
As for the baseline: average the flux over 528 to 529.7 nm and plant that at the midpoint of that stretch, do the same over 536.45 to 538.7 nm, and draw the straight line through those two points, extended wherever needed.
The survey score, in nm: 531.69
